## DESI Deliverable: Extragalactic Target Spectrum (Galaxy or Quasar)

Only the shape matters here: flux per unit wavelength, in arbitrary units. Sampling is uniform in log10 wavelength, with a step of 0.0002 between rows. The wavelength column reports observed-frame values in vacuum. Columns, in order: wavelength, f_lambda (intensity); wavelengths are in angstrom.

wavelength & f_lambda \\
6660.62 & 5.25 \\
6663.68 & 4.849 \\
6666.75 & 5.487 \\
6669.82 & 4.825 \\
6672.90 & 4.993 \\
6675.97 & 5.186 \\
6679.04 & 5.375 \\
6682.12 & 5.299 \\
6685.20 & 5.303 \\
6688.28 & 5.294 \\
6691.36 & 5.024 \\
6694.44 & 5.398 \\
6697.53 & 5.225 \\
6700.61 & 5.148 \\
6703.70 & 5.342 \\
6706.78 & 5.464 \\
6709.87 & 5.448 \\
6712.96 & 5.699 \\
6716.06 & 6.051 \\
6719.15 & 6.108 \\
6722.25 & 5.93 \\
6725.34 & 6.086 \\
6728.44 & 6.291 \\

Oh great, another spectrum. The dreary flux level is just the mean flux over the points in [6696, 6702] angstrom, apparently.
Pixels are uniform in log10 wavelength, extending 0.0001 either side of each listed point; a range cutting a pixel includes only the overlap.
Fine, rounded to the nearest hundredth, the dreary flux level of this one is 5.19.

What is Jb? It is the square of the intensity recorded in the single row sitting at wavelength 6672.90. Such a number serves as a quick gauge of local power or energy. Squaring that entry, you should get 25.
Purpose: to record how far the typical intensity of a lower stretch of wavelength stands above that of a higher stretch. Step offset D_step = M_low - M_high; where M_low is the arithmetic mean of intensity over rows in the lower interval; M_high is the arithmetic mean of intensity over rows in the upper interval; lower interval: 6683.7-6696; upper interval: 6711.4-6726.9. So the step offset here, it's -0.7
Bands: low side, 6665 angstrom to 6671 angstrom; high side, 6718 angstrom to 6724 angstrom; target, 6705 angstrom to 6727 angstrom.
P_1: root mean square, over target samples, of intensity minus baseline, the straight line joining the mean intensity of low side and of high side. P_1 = 0.22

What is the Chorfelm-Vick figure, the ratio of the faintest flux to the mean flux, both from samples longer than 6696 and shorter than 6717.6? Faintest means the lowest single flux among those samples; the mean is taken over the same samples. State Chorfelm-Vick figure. 0.94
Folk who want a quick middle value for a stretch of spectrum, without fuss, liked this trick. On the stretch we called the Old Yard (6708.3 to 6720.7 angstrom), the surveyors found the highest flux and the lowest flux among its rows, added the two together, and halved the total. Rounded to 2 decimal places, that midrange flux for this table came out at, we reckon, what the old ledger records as 5.78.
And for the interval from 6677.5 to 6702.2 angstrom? 5.21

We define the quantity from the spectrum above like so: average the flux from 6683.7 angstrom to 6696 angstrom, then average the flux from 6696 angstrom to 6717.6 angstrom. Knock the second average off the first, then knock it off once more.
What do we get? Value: -5.71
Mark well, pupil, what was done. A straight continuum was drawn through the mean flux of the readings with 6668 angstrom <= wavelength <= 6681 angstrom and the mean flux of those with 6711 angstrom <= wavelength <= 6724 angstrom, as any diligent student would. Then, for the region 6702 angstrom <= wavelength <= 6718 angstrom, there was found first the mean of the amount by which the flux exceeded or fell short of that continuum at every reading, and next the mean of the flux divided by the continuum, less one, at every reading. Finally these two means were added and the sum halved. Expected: -0.11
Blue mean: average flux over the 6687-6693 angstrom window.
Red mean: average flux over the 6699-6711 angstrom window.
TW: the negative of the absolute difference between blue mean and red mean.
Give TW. -0.19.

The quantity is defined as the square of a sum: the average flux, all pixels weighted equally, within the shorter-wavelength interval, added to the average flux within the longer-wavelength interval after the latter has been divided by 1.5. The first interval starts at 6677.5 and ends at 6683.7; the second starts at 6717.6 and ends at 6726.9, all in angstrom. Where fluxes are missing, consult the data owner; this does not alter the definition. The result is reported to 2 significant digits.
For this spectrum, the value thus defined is 88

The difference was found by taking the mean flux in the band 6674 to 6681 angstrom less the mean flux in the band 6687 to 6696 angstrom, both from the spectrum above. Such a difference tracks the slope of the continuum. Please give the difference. 0.0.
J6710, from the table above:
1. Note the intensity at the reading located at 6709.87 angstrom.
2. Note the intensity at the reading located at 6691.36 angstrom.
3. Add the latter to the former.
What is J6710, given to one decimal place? 10.5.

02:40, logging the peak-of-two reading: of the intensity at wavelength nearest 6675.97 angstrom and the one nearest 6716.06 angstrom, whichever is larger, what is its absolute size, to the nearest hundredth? 6.05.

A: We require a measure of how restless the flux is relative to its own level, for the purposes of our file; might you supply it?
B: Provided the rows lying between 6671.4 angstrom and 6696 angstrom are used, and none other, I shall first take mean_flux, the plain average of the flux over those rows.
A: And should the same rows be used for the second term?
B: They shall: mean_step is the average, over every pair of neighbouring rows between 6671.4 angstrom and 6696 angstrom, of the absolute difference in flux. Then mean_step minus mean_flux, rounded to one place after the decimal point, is -5.1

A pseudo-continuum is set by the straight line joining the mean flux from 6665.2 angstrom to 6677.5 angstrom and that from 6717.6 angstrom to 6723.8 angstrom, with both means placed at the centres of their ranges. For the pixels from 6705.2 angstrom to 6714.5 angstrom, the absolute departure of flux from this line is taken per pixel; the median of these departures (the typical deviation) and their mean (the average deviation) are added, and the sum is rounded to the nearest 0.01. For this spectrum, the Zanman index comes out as 0.59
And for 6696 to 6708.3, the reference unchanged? 0.76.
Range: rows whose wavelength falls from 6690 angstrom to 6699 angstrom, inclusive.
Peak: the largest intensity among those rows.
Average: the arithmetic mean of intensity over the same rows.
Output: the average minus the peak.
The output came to -0.18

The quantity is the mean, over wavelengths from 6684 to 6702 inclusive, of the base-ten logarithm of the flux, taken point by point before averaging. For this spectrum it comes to 0.719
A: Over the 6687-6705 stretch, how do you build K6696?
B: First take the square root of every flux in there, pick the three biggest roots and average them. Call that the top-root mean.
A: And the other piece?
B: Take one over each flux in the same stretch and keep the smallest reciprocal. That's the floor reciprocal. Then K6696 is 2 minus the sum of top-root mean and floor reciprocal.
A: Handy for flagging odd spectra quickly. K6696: -0.497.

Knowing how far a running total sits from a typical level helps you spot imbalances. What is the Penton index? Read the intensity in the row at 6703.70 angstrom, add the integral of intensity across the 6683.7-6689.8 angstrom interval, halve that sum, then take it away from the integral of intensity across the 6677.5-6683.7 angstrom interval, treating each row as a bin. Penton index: 14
